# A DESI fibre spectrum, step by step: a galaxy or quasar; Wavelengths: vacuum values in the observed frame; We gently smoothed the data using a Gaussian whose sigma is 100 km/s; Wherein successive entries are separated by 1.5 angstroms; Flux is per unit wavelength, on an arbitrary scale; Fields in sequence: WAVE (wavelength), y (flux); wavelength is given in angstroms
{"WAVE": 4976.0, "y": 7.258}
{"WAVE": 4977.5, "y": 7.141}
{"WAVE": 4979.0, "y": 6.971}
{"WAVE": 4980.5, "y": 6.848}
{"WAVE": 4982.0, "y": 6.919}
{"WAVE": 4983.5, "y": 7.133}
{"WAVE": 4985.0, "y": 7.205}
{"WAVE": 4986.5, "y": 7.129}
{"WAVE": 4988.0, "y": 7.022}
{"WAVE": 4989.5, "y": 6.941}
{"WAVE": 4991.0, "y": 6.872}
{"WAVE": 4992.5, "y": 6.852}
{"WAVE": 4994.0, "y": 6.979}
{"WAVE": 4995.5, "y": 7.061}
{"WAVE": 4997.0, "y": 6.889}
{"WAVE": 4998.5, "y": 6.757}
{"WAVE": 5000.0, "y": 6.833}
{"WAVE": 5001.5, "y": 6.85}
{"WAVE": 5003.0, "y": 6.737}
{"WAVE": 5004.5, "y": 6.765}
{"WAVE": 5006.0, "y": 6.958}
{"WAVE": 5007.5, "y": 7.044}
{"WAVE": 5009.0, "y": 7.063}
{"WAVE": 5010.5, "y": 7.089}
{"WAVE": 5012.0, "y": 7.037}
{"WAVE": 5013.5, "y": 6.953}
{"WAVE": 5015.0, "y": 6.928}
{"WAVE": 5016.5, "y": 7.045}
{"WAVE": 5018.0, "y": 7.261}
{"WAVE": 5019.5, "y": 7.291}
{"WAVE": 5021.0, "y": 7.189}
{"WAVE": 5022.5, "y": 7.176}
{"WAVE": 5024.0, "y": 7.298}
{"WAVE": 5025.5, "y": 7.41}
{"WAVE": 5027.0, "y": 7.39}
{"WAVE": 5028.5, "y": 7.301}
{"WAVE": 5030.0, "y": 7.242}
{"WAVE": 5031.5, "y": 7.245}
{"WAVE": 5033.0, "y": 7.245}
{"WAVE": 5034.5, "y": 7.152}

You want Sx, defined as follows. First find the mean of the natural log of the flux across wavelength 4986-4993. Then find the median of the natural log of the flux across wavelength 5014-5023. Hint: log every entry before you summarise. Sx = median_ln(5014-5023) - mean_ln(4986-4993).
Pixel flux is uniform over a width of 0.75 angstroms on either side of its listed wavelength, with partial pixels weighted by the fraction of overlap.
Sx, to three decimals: 0.031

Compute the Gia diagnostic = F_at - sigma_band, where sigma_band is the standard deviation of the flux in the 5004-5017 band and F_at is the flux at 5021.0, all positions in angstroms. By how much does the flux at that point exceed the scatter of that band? 7.09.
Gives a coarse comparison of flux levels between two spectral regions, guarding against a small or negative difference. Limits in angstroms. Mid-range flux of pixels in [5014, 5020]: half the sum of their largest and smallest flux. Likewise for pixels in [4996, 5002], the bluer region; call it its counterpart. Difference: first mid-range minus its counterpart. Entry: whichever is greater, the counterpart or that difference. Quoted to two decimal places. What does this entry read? 6.82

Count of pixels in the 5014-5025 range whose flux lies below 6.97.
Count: 1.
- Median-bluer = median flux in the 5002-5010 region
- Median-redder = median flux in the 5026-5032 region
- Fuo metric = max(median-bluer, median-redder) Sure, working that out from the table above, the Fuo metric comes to 7.27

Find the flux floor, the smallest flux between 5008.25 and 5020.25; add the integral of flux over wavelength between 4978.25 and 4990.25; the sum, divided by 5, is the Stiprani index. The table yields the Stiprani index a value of 18.2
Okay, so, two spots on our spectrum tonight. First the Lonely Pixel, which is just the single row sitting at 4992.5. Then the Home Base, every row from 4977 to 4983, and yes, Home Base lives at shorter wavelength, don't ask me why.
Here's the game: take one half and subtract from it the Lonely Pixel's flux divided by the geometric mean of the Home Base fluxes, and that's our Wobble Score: -0.483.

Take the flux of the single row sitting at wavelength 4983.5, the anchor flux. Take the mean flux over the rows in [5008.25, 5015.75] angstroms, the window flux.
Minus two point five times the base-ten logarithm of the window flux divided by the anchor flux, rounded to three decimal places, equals 0.018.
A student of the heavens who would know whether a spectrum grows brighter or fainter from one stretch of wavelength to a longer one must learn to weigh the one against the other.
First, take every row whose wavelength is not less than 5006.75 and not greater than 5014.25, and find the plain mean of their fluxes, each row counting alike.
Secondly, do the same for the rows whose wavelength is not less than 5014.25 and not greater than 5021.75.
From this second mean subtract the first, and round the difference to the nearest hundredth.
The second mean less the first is 0.11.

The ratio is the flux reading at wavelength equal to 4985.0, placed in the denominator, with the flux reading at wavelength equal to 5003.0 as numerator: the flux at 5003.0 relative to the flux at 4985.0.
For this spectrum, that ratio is 0.94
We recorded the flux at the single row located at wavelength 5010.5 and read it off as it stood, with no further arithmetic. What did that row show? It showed 7.089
